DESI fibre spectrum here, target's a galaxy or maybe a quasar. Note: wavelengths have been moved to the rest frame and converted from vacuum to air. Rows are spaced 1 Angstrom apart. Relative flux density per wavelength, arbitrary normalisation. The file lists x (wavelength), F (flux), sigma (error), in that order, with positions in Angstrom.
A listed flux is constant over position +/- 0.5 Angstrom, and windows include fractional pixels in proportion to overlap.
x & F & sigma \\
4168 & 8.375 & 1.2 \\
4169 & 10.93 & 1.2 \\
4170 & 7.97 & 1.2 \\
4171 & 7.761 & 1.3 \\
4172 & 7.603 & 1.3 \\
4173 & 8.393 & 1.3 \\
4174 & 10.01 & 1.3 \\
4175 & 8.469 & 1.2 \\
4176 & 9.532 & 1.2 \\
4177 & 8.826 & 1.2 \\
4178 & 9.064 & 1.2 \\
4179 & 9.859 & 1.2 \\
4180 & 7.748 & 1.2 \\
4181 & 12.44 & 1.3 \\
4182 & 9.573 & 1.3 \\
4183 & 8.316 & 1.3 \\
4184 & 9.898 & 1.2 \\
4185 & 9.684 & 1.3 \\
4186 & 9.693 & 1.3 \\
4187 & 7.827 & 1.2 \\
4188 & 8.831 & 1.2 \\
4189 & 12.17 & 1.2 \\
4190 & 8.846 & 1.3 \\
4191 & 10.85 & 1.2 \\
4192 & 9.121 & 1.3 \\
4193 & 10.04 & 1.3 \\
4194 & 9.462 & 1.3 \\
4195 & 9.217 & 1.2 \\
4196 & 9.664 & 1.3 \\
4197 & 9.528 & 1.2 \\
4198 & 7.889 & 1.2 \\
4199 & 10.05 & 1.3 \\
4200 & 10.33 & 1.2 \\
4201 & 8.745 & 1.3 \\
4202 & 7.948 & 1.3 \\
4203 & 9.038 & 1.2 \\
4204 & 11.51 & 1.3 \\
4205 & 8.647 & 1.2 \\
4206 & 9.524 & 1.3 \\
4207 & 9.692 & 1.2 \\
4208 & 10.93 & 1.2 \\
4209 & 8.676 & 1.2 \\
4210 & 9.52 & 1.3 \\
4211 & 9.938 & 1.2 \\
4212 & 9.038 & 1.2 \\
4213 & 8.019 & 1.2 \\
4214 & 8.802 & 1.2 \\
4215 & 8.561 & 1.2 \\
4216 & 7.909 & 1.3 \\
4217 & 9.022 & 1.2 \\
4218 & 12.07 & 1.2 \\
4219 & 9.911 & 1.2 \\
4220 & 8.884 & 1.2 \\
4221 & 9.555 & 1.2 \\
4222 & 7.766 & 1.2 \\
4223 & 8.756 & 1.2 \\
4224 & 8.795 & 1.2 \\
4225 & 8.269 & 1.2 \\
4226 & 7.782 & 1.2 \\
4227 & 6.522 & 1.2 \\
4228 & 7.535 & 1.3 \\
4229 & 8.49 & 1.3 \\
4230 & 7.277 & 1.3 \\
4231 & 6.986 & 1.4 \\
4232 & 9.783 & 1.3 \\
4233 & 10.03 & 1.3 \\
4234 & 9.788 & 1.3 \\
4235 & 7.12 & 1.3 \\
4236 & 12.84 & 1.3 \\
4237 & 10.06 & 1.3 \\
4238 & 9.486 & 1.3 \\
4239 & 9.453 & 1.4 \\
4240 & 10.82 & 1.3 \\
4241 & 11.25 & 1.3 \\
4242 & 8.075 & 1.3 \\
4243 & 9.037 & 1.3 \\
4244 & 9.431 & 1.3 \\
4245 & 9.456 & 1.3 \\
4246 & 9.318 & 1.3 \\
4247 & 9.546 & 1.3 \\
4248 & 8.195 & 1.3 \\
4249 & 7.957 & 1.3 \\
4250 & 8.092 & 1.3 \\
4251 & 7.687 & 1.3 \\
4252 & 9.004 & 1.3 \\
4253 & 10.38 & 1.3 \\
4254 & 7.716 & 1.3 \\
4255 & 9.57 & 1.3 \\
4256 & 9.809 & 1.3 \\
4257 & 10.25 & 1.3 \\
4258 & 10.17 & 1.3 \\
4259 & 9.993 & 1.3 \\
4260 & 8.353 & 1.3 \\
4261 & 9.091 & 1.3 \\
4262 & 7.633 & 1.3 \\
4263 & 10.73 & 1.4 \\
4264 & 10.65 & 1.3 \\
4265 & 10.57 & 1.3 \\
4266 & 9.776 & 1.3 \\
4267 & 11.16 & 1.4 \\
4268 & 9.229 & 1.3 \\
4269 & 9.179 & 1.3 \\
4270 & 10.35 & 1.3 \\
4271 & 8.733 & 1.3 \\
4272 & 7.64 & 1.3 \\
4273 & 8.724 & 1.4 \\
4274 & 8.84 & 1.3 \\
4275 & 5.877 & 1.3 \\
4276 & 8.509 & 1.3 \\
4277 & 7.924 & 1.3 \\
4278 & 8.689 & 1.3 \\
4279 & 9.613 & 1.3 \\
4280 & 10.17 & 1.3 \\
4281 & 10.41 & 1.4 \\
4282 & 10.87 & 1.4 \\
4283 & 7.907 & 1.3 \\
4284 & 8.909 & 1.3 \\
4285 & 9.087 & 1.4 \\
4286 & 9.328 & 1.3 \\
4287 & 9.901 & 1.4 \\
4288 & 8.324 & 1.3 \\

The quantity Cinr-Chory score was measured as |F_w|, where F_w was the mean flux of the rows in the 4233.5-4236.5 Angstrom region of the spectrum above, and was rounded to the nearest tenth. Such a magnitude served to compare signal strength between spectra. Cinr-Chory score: 9.9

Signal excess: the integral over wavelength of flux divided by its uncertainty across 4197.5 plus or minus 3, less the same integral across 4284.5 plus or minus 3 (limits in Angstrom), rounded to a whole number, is 5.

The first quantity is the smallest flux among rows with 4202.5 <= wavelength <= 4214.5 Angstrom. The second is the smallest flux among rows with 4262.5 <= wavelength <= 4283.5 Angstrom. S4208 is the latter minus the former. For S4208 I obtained -2.1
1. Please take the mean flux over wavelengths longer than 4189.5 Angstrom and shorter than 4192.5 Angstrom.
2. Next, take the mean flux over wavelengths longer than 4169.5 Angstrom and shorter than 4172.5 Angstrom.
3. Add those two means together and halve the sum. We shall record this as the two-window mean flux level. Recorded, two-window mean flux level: 8.7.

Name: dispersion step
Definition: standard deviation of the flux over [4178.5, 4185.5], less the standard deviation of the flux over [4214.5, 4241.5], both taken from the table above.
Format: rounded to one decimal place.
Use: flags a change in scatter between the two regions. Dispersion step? -0.1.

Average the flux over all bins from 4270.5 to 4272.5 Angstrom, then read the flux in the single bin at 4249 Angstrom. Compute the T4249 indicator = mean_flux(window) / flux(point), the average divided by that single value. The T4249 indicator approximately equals 1.03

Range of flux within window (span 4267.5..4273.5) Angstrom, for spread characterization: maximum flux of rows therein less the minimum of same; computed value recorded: 2.71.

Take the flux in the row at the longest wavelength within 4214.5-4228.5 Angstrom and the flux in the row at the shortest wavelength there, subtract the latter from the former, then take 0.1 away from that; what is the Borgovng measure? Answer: -1.1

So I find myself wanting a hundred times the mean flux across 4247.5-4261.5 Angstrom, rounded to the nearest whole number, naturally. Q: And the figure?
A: 902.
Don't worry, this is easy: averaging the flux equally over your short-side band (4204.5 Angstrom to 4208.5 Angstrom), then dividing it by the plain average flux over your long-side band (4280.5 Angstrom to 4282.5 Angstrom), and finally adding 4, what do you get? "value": 4.91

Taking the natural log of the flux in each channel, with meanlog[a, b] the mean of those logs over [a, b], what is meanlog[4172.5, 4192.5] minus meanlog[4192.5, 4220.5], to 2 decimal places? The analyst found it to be 0.01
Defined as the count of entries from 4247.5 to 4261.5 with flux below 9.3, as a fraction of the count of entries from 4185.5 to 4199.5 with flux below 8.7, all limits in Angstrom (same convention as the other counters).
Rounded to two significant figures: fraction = 4.0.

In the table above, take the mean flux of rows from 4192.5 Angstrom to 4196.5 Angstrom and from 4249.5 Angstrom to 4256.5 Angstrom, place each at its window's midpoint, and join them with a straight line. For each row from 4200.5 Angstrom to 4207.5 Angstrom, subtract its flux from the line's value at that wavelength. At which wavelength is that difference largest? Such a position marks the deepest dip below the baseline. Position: 4202 Angstrom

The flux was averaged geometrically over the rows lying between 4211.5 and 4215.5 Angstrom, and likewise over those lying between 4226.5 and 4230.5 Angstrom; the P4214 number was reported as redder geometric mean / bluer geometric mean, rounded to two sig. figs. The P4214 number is 0.86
